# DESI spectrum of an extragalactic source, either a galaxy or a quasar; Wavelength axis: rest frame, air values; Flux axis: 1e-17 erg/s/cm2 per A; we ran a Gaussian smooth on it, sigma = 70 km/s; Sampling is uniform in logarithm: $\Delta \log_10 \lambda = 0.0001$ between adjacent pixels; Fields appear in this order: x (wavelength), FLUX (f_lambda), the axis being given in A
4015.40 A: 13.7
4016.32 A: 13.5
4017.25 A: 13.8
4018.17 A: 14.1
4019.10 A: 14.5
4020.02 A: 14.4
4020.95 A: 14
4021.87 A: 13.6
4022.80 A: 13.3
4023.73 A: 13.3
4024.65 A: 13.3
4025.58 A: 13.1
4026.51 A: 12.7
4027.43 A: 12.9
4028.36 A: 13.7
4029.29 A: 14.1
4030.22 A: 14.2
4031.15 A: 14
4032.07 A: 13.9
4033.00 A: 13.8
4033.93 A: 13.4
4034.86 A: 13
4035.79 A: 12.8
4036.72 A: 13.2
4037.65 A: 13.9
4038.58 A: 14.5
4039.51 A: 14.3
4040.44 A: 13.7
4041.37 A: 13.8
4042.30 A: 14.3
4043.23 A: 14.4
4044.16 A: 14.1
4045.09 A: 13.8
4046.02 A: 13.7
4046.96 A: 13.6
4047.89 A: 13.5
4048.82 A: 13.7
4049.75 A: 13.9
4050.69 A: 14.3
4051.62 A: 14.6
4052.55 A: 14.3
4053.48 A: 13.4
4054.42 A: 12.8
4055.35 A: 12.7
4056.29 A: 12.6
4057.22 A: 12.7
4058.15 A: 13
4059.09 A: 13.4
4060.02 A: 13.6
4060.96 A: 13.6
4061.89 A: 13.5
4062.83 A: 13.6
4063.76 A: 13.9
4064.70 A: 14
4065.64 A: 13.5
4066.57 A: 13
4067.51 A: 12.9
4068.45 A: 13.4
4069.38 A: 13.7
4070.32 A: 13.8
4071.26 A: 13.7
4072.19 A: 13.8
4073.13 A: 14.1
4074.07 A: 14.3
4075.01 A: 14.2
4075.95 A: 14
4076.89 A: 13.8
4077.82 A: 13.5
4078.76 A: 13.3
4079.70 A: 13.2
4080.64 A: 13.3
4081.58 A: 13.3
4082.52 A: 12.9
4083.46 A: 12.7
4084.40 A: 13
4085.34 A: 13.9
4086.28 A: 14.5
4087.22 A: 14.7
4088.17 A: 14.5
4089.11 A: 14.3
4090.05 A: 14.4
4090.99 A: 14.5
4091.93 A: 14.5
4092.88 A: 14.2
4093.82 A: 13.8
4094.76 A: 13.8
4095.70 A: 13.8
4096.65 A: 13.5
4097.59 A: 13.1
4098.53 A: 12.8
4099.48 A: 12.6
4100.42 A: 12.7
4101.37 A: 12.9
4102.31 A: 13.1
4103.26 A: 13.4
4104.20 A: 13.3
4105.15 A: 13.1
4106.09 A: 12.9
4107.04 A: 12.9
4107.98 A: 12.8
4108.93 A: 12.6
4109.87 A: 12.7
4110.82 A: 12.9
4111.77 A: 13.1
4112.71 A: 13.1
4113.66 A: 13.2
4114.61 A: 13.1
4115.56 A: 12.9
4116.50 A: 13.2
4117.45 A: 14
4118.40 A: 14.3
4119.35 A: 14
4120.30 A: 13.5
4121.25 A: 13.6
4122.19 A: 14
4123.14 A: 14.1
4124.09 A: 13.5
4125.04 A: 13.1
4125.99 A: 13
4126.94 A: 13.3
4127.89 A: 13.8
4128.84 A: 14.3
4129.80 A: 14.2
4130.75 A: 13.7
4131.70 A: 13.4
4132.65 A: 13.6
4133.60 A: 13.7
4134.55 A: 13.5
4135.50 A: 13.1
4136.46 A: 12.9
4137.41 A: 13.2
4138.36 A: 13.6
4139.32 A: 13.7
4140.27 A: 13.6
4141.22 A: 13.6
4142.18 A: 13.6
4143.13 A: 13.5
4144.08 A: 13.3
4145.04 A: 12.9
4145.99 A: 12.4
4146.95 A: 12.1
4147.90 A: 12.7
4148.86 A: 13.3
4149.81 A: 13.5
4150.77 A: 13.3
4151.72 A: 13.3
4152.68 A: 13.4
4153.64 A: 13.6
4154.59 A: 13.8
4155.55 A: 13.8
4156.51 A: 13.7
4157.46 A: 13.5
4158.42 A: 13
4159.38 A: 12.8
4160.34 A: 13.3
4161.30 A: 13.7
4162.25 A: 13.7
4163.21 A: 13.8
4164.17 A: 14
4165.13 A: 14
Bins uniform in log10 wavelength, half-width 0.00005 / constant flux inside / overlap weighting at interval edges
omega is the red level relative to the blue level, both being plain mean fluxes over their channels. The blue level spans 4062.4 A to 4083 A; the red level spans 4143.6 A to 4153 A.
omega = 0.957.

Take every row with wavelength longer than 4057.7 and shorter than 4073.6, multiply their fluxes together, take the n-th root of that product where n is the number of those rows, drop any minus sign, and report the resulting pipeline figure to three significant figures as 13.6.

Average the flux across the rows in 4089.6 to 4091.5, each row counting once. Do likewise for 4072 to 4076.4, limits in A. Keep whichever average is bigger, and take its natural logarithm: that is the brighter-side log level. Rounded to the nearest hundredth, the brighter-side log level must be 2.67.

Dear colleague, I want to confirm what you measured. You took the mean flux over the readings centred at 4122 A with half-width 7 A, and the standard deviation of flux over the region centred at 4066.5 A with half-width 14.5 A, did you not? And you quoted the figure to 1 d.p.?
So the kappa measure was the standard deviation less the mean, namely -13.2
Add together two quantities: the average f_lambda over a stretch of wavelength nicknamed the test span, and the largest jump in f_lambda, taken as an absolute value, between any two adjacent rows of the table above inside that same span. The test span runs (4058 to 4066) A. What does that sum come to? 14.1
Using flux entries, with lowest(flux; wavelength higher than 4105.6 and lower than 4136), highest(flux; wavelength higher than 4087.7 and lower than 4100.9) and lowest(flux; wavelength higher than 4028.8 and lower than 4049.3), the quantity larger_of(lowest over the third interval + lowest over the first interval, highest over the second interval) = 25.4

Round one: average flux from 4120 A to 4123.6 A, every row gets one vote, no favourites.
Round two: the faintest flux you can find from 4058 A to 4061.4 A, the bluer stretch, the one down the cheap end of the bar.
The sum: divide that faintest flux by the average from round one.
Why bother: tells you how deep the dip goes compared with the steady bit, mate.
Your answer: 0.94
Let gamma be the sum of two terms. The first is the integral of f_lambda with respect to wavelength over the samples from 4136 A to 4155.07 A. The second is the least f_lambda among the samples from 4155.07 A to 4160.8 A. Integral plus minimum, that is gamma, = 266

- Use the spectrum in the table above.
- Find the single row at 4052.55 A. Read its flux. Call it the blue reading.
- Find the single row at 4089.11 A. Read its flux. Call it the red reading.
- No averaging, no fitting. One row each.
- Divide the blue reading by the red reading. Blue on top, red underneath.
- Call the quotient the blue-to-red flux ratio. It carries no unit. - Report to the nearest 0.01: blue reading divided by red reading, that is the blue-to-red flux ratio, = 1.00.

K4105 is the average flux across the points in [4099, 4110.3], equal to 12.9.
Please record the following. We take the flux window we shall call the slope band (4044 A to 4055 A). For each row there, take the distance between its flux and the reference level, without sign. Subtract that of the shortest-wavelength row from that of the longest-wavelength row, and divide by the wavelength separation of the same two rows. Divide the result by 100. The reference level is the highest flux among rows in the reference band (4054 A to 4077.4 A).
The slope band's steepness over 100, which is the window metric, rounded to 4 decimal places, 0.0013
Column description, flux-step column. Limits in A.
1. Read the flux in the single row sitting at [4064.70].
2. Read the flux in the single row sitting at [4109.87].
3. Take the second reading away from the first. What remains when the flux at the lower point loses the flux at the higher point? 1.3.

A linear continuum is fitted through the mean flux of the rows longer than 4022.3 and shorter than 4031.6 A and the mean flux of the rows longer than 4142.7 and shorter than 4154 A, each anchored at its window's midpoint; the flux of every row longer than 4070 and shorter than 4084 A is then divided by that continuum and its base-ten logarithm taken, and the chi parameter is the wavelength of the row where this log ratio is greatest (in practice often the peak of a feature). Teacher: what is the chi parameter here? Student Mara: 4074.07 A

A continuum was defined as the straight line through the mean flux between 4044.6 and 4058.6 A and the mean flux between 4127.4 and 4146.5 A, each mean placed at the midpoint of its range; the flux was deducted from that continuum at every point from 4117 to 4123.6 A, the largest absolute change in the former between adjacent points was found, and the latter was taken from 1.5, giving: 1.0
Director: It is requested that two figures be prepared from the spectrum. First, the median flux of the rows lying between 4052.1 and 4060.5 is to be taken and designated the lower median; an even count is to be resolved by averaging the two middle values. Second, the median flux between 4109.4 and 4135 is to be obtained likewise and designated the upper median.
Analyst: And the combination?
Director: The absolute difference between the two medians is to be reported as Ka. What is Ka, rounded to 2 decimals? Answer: 0.50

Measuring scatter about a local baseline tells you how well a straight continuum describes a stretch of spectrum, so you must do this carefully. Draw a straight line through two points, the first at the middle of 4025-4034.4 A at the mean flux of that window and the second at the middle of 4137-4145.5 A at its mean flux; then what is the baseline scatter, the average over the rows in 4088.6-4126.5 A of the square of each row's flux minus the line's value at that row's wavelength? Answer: 0.33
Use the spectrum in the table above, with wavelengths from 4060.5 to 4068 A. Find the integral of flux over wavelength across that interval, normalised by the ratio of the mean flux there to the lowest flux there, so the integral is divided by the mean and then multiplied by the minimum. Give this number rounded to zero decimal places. 97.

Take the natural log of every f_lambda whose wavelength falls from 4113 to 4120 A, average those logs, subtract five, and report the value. -2.40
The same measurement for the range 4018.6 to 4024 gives -2.37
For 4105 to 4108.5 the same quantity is -2.44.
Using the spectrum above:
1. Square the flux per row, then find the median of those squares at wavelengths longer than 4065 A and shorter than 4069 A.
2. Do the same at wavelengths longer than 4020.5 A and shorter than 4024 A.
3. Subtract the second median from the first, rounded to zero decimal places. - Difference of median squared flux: -7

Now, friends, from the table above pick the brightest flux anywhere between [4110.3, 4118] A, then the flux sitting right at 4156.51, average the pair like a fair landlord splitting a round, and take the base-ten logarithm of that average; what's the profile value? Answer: 1.141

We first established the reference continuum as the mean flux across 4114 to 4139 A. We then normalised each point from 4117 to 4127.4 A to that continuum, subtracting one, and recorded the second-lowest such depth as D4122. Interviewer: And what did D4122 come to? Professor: -0.03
